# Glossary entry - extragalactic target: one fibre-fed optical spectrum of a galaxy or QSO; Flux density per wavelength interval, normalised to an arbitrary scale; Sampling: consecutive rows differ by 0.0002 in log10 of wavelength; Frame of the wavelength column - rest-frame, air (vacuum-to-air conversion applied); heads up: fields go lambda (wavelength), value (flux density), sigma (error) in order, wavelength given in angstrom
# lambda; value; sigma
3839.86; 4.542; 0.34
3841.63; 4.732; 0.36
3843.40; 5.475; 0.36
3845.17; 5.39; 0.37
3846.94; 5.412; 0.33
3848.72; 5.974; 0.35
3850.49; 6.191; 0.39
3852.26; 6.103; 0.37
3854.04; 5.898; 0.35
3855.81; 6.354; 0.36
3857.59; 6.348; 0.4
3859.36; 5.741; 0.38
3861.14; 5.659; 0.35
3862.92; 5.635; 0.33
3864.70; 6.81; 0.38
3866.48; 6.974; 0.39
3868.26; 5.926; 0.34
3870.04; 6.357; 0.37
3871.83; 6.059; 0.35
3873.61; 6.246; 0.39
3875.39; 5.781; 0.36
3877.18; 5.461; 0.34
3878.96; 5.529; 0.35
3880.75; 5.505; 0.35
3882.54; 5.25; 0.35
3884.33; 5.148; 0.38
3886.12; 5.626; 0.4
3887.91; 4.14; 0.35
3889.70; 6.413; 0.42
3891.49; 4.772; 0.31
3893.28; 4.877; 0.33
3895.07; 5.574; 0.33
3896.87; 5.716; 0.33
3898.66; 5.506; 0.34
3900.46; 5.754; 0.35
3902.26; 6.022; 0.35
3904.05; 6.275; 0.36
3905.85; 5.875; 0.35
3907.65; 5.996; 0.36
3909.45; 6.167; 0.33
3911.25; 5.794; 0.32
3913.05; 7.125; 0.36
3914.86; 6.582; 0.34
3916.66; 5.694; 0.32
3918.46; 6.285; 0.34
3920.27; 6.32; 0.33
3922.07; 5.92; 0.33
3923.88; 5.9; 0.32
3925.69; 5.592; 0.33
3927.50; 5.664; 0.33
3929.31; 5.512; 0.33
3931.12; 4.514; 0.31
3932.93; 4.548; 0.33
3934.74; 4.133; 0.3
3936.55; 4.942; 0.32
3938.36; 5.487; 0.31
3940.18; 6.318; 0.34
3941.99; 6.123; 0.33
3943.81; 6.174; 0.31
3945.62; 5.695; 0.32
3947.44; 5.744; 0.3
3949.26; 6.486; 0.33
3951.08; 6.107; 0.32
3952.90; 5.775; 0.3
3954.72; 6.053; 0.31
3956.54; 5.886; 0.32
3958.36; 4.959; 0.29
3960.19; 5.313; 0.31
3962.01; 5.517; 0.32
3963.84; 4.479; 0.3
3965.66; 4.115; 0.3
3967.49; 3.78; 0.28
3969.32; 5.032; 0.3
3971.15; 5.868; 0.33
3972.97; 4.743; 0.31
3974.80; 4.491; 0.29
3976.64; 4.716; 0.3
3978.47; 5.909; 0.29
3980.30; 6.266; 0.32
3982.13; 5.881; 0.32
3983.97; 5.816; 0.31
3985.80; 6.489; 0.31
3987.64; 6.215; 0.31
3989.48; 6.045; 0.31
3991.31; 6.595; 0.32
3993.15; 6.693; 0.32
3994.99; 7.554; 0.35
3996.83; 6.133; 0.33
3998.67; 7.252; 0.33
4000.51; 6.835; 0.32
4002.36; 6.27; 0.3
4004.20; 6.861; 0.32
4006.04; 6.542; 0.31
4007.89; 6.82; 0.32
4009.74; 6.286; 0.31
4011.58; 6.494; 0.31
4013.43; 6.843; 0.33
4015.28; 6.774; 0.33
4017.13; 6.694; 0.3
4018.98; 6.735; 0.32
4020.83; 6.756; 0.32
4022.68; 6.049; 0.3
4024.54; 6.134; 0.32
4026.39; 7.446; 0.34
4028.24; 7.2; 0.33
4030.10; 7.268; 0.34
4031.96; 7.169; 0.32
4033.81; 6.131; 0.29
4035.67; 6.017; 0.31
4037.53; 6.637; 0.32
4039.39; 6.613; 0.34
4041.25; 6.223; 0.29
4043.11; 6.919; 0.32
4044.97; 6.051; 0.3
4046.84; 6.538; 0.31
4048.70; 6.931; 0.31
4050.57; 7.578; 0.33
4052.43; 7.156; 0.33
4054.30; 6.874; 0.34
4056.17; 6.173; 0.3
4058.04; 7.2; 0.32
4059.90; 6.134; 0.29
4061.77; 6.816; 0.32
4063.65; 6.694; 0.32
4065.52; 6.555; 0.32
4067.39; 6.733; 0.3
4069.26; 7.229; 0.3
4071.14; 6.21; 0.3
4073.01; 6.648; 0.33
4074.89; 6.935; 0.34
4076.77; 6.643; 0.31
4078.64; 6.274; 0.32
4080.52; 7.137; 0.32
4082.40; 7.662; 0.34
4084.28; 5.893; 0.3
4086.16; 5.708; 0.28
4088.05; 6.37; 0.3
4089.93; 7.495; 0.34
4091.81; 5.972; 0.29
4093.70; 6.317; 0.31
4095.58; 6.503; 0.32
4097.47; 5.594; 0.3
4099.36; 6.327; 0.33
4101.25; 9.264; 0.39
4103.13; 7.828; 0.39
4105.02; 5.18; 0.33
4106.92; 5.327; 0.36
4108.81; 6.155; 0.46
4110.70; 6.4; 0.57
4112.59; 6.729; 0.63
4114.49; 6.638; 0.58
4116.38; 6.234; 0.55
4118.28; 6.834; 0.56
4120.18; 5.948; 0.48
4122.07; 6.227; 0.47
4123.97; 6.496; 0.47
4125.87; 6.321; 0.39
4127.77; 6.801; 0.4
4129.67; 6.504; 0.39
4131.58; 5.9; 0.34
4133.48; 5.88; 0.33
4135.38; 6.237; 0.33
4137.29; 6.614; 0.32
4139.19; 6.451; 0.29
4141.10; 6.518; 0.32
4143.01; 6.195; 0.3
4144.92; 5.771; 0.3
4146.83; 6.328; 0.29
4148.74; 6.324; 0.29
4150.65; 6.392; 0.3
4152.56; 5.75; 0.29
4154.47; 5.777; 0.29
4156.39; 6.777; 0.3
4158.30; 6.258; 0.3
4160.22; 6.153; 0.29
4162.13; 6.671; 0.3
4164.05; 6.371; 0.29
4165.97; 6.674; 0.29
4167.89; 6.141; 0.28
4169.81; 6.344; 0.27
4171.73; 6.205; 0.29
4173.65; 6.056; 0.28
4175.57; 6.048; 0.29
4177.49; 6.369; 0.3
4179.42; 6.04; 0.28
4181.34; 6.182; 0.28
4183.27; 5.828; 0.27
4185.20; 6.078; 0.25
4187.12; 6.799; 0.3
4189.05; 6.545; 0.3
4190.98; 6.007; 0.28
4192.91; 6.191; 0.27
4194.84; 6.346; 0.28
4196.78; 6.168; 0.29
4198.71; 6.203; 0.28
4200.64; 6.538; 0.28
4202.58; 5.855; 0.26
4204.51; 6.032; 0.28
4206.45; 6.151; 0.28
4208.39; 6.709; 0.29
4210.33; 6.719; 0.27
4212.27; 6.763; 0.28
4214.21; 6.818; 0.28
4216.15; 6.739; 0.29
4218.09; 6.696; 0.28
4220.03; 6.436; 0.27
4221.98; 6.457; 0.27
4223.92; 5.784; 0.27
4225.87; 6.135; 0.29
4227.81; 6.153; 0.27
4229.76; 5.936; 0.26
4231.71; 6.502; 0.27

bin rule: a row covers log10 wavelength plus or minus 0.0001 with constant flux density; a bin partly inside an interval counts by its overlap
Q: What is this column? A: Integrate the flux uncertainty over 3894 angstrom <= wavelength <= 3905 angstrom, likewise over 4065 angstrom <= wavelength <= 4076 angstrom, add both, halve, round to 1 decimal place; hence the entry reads 3.6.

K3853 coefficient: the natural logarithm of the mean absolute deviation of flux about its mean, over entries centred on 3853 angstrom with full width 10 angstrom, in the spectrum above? -1.9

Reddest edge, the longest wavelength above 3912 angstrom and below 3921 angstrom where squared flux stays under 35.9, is 3916.66 angstrom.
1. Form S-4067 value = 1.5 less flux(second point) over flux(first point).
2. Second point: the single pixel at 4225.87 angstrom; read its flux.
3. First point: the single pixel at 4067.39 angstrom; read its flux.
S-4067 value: 0.59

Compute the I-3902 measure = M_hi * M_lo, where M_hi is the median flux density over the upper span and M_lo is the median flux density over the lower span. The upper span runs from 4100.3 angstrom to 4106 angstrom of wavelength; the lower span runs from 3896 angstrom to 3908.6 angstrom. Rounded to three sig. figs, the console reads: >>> 46.0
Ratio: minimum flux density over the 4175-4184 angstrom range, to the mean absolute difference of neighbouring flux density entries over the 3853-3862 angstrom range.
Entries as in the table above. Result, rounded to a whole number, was 20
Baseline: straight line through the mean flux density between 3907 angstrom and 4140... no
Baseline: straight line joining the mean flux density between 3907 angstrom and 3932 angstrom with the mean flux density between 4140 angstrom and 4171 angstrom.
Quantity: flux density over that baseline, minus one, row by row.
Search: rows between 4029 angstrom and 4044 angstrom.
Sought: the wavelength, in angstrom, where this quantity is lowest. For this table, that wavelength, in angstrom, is 4035.67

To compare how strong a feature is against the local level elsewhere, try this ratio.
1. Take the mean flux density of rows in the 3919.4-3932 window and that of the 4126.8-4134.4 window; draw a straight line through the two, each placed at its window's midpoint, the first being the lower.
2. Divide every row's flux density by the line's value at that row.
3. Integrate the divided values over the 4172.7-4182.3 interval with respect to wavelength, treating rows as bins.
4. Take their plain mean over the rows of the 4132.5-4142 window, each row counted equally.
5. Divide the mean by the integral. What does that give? 0.110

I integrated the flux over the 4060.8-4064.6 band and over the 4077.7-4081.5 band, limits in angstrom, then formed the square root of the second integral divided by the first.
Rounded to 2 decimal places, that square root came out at 1.00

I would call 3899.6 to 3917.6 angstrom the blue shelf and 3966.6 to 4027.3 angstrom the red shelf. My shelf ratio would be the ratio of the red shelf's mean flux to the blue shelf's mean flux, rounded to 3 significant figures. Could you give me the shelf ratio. 1.01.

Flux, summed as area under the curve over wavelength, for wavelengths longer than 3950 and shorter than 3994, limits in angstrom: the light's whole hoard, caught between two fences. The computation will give 243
